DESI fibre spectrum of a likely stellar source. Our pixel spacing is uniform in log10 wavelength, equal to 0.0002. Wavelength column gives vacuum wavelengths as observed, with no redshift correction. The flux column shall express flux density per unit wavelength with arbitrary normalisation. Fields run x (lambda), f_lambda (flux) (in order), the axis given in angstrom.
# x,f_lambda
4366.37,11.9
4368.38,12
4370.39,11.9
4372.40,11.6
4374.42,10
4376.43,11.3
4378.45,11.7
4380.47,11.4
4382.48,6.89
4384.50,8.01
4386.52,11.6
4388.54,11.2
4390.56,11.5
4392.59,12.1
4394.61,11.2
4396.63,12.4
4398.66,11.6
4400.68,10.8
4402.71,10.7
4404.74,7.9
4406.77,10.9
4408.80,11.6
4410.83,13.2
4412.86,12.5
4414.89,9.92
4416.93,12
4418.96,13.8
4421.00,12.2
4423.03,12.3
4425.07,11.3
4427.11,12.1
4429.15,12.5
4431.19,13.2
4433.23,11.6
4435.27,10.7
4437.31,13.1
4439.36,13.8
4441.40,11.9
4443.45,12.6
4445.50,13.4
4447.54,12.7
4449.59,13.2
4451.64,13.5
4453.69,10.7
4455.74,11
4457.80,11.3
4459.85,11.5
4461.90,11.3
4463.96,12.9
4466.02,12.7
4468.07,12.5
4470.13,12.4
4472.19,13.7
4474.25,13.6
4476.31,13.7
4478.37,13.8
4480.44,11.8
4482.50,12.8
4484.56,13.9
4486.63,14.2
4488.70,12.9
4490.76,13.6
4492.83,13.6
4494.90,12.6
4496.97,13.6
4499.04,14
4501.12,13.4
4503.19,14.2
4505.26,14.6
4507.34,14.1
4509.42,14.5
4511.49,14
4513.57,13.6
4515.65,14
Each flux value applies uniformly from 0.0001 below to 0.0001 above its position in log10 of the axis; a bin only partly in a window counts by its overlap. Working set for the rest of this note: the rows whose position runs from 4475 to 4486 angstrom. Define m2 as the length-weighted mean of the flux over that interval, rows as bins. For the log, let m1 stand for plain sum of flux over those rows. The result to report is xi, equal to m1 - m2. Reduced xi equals 52.8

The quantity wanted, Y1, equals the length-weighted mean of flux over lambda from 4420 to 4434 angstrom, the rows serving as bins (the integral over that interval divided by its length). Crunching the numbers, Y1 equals 12.2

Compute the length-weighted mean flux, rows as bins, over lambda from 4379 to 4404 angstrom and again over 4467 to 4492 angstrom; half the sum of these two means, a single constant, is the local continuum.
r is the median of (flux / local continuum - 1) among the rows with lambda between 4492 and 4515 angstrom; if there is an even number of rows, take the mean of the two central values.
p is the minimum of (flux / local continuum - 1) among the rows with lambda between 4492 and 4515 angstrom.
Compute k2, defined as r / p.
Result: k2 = 3.4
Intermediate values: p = 0.05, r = 0.17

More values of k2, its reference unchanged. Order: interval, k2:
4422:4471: -0.3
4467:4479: 4.2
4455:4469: 0.5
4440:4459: -0.5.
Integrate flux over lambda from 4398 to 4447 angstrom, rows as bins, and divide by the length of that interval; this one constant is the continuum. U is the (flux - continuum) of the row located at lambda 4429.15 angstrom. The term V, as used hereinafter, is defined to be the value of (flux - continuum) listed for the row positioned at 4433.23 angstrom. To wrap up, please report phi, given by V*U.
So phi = -0.2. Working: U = 0.6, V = -0.3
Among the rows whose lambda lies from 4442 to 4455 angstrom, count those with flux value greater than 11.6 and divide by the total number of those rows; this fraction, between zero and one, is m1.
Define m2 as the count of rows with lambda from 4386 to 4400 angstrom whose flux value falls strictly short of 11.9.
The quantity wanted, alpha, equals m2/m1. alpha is 6.0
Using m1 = 0.83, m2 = 5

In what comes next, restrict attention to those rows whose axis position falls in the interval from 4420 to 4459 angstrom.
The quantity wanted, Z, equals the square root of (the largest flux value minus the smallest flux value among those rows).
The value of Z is 1.76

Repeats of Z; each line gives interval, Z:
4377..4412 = 2.51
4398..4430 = 2.43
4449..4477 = 1.73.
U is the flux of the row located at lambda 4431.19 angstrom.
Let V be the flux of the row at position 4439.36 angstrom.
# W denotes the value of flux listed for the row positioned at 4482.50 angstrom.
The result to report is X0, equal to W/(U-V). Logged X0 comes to -21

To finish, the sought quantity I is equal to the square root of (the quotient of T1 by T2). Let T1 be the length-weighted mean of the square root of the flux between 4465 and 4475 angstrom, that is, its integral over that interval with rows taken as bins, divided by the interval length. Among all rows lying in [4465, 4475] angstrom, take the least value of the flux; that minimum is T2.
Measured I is 0.539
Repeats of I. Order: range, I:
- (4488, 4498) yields 0.538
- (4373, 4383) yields 0.684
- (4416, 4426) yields 0.557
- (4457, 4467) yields 0.553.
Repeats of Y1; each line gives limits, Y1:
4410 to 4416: 11.8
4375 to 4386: 9.9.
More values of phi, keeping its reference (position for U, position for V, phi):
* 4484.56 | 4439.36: 3.7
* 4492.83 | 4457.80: -1.0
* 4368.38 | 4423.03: 0.0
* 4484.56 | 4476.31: 3.5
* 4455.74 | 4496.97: -1.5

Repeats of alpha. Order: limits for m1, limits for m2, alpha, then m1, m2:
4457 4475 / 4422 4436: 4.5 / 0.67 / 3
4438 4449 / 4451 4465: 5.0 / 1.00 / 5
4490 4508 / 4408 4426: 3.0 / 1.00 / 3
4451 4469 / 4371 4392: 22.5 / 0.44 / 10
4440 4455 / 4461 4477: 1.2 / 0.86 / 1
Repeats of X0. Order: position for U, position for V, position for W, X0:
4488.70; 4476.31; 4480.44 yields -15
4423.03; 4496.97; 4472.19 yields -11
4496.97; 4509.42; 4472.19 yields -15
